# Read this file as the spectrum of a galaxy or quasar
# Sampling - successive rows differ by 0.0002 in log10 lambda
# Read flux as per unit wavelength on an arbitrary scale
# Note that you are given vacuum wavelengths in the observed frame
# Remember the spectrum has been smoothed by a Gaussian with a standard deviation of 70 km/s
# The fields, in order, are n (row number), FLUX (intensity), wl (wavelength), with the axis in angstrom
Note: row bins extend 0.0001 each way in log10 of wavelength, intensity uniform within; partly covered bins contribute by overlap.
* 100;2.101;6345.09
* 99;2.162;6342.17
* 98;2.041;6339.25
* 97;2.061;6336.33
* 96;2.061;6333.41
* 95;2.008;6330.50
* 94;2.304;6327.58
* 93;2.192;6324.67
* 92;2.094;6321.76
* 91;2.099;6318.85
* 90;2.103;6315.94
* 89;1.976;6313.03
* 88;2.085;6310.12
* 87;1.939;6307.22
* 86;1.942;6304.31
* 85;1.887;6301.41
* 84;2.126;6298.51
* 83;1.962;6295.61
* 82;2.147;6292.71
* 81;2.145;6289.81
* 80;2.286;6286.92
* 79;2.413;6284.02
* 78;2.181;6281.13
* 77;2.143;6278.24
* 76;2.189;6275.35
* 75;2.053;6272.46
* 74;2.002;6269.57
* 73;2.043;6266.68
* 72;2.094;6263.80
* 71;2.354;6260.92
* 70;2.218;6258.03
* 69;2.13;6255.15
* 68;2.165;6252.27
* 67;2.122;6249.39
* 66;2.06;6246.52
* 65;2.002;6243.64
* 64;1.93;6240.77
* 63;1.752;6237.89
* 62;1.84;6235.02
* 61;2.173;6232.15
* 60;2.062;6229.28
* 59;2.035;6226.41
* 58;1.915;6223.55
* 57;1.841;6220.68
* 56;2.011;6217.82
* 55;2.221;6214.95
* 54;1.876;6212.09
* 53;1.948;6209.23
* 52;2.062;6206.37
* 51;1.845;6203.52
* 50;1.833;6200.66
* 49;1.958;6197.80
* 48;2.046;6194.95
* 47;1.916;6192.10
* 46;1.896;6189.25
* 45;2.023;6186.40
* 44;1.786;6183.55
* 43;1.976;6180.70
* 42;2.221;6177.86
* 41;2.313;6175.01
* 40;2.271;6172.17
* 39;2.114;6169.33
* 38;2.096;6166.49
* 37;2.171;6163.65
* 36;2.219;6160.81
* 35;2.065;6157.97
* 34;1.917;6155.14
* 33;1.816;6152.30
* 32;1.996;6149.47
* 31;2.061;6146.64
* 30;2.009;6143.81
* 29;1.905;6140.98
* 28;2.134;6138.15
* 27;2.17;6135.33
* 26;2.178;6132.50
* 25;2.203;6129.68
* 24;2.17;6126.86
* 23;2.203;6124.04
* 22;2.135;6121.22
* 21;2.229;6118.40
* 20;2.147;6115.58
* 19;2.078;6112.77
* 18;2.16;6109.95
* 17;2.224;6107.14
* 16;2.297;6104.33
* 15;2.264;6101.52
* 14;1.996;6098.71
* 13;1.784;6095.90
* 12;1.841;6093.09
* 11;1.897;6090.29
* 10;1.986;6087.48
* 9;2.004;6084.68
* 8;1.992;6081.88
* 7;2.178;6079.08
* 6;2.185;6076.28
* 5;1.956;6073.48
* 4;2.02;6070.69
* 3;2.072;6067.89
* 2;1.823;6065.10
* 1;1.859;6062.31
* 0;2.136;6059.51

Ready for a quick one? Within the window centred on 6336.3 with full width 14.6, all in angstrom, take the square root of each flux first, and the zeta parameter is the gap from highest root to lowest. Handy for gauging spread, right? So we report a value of 0.053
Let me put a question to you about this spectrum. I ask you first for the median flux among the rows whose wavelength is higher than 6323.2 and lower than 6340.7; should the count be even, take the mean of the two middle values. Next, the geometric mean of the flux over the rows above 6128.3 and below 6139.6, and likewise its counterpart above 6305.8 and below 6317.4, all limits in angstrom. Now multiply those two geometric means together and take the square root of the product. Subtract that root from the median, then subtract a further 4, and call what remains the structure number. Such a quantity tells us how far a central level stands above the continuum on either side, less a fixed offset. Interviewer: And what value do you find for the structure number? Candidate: -4.04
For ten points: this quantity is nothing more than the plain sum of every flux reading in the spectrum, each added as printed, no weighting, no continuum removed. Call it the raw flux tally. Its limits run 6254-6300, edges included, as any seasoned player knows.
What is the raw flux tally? 34.5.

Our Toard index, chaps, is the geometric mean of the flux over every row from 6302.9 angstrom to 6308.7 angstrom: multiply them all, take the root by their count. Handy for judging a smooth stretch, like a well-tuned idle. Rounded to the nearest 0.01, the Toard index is 1.94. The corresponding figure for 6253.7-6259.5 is 2.17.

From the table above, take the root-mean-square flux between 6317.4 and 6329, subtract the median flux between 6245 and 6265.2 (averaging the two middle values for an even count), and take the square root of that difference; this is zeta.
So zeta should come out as 0.21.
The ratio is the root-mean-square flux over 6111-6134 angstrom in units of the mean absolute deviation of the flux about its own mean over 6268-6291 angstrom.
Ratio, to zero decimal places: 24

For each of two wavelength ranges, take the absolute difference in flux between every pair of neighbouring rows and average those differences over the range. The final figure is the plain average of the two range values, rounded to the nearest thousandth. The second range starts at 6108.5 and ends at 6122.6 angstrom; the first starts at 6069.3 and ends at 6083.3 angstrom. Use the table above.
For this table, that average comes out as 0.102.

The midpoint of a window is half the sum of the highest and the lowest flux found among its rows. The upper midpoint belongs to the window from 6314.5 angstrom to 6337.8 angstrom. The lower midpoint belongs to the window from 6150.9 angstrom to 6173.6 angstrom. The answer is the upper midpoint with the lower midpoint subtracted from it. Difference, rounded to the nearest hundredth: 0.11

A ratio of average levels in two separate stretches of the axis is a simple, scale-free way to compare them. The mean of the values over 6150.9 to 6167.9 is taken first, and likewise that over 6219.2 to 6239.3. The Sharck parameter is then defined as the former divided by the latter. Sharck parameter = 1.05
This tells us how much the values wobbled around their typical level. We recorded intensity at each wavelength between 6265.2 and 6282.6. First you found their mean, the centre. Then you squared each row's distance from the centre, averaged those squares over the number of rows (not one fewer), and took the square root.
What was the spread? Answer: 0.072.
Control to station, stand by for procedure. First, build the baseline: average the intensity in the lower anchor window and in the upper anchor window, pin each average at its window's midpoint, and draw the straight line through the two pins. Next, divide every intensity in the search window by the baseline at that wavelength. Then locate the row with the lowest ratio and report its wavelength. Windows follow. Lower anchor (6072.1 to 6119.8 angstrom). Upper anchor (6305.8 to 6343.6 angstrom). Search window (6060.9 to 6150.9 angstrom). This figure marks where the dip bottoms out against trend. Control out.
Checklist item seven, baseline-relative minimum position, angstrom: 6095.90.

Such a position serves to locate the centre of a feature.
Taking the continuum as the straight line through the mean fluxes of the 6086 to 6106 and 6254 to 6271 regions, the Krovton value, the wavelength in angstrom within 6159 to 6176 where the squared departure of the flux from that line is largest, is 6175.01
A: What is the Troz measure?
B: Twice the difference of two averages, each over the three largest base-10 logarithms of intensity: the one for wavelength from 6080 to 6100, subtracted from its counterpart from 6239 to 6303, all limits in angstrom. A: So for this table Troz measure 0.14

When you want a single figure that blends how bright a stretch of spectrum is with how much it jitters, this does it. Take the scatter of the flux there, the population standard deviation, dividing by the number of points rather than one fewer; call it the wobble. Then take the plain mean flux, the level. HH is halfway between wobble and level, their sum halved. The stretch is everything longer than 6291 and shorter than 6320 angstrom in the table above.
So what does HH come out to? 1.06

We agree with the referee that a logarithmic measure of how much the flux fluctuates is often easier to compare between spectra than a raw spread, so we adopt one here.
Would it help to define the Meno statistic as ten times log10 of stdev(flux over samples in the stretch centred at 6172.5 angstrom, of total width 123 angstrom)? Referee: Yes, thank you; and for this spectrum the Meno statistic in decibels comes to -8.6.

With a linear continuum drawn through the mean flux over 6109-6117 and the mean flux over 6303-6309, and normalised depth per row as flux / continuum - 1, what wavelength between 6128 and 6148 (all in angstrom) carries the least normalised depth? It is 6140.98 angstrom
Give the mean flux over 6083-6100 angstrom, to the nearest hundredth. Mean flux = 1.92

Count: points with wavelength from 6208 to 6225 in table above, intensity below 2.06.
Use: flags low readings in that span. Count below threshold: 5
